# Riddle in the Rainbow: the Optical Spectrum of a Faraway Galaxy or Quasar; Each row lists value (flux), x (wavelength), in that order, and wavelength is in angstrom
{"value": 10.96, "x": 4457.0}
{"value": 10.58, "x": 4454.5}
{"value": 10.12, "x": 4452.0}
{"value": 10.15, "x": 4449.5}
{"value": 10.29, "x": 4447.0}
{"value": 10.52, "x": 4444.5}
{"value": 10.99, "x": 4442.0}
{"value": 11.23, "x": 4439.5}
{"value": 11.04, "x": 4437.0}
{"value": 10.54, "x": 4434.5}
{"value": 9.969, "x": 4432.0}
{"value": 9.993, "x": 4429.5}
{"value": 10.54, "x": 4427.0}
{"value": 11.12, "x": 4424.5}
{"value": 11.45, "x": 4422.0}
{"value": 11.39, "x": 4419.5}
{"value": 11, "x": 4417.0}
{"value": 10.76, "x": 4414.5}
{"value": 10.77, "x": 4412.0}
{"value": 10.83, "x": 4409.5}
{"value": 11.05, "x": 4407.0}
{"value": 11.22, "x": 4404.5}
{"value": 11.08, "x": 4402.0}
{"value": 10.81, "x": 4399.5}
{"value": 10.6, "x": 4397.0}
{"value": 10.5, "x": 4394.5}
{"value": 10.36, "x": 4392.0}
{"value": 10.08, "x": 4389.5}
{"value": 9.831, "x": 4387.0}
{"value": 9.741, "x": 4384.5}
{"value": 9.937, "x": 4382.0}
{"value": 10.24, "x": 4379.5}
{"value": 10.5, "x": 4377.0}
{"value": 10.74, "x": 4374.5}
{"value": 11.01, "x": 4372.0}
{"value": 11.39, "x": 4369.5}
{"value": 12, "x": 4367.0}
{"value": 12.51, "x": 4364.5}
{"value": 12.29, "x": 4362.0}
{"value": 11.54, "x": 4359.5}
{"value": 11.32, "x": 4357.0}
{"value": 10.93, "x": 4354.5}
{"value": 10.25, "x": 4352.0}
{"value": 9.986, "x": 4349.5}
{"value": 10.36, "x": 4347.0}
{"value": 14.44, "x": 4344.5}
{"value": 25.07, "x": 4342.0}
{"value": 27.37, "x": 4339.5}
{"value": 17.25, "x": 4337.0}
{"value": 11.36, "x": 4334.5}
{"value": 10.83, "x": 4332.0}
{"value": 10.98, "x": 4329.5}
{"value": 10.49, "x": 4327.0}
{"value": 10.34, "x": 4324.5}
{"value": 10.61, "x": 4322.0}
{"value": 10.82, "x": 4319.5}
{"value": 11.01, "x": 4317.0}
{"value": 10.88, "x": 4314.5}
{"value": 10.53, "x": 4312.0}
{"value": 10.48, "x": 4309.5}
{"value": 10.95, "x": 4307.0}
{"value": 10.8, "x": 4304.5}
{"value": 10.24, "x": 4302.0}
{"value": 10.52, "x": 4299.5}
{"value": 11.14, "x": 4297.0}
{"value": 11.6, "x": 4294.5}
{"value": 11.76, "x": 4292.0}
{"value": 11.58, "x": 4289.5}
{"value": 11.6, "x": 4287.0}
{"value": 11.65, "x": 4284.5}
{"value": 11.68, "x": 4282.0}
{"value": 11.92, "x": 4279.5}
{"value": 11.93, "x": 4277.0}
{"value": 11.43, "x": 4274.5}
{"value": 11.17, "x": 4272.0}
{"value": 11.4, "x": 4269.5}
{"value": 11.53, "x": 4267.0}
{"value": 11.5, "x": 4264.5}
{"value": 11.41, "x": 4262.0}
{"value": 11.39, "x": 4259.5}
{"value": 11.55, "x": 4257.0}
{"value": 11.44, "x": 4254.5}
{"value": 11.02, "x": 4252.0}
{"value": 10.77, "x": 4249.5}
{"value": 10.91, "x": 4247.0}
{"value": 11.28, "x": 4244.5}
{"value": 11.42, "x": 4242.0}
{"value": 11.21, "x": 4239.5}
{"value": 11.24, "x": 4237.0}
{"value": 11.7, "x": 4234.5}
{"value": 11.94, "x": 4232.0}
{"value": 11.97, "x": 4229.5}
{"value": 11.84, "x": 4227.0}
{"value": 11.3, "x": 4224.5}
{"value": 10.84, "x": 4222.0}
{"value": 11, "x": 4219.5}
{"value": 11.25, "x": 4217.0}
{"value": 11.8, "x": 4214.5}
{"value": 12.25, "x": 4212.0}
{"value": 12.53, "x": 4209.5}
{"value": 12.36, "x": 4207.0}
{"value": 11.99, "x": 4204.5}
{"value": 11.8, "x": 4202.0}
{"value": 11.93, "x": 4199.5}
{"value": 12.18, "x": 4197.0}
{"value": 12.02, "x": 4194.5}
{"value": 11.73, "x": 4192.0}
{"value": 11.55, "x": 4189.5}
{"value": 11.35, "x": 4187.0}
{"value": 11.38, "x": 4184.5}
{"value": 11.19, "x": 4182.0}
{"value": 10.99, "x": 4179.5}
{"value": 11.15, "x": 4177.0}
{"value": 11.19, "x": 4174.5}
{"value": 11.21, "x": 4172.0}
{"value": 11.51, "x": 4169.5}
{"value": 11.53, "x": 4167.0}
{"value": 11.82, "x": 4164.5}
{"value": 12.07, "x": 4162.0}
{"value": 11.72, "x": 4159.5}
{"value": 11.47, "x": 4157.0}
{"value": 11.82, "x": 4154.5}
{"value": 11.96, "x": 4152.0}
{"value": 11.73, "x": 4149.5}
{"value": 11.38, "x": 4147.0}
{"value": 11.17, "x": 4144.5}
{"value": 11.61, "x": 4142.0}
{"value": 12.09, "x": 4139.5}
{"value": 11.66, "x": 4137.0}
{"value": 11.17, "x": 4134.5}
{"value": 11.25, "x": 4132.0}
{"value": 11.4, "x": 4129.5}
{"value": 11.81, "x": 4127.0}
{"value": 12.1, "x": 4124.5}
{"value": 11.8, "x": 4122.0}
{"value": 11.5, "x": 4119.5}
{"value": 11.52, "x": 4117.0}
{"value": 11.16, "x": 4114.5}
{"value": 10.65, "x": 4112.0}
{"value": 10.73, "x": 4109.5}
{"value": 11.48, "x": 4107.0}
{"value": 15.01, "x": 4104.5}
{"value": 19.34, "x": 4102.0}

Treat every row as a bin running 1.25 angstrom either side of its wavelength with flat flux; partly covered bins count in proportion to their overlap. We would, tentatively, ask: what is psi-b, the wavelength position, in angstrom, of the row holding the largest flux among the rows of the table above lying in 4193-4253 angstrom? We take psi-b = 4209.5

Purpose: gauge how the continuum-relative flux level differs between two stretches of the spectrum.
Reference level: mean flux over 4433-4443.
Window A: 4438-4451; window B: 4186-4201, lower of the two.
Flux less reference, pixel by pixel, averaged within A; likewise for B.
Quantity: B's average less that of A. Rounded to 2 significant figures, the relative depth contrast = 1.2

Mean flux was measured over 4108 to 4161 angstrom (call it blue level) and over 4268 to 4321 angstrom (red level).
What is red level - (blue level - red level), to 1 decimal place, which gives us 10.9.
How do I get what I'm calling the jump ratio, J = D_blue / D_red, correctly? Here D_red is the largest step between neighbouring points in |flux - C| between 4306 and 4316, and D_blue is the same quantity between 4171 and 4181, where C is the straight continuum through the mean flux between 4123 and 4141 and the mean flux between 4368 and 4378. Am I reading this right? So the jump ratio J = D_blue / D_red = 0.33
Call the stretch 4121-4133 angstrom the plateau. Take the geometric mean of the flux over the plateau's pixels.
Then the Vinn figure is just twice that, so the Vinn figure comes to 23.3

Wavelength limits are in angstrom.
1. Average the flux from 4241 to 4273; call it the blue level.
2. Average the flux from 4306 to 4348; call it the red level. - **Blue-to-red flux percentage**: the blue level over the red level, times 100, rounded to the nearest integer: 86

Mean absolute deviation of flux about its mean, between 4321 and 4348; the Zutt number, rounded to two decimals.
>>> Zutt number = 4.78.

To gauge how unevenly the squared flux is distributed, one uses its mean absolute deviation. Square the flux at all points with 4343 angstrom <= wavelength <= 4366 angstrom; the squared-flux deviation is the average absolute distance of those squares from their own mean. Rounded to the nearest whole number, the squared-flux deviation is 25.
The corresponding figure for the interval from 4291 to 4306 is 11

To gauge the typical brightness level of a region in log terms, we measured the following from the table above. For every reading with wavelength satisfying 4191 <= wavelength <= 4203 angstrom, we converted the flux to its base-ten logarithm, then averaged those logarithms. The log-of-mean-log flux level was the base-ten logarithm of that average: 0.032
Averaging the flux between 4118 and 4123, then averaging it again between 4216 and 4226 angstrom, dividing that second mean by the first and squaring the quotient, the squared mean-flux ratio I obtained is 0.91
